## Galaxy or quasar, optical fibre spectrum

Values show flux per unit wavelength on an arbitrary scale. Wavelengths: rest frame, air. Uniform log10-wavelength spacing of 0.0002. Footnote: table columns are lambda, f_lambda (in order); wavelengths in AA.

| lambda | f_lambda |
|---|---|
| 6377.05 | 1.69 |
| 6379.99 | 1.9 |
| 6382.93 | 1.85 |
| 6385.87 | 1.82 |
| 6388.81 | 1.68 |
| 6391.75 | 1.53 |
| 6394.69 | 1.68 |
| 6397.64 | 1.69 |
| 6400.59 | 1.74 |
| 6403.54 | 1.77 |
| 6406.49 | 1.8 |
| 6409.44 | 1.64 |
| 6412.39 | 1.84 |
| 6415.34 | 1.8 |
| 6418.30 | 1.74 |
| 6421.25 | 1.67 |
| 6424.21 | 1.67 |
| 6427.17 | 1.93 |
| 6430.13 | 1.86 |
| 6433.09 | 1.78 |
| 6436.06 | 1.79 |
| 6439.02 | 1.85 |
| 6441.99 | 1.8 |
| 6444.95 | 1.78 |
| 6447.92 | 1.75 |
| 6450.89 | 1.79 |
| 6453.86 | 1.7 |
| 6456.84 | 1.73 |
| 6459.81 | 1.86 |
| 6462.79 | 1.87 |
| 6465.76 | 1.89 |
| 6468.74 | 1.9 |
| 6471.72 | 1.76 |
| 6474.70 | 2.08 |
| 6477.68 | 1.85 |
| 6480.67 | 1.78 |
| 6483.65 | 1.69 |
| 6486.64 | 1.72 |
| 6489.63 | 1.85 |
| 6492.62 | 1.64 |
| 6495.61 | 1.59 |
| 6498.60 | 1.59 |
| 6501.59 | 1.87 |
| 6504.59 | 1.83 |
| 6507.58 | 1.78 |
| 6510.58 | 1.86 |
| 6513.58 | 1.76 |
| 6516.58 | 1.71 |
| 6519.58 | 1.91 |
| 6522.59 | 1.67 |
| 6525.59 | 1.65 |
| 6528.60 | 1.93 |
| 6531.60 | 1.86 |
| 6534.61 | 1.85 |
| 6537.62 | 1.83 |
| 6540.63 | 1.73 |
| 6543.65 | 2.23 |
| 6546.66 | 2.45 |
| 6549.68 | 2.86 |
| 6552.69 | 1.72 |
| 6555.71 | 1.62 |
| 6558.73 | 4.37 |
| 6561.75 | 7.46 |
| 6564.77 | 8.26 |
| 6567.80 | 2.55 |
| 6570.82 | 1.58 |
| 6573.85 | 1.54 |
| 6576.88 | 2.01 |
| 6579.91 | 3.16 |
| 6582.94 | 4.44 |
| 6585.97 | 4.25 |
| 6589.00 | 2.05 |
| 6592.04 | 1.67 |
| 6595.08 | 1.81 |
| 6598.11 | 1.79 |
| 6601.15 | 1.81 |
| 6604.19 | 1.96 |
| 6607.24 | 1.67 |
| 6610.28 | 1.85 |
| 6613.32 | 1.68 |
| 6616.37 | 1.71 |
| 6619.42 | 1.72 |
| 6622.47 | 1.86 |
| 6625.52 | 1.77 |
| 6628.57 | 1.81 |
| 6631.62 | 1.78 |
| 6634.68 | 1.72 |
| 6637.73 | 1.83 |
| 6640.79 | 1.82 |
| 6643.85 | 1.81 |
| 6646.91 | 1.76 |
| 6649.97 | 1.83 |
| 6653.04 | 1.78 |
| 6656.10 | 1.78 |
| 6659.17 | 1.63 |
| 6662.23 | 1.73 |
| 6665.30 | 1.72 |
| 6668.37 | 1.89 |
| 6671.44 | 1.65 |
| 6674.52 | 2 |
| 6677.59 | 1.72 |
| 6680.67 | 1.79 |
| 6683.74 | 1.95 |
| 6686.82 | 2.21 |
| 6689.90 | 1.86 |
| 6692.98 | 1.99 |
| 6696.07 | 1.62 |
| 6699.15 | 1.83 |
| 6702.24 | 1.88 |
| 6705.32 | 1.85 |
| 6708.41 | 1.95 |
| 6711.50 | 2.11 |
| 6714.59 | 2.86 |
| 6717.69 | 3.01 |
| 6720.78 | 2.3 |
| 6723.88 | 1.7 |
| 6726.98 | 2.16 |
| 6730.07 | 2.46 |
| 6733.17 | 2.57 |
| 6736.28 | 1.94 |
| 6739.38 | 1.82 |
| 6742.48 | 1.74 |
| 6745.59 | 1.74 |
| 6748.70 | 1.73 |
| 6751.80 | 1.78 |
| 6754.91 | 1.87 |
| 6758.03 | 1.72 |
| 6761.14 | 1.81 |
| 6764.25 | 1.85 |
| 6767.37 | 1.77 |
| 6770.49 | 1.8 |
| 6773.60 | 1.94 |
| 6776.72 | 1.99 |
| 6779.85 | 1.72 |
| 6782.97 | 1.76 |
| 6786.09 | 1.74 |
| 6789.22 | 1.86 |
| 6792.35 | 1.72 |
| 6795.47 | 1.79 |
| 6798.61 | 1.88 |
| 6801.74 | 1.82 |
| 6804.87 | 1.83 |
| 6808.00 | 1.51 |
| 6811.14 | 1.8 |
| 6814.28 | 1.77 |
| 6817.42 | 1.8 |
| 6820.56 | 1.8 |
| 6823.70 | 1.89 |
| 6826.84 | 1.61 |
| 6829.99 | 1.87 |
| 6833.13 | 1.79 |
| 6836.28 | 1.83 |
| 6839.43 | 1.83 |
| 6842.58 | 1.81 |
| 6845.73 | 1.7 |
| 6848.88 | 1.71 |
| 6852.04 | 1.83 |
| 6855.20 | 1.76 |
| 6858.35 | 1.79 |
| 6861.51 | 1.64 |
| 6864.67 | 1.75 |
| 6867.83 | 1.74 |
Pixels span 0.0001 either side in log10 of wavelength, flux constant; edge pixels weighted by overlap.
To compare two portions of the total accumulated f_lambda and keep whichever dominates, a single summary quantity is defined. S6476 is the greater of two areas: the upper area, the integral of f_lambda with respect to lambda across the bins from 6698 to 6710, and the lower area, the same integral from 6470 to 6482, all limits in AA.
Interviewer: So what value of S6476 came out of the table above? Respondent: 23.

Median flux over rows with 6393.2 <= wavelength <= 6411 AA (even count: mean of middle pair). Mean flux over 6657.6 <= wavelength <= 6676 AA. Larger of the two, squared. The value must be 3.13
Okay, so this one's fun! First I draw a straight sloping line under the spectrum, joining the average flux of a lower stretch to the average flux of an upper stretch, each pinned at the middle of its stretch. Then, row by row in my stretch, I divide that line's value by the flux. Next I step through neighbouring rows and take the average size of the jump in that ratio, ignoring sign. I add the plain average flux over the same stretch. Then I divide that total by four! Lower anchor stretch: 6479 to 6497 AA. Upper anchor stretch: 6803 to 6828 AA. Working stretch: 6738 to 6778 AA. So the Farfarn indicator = 0.46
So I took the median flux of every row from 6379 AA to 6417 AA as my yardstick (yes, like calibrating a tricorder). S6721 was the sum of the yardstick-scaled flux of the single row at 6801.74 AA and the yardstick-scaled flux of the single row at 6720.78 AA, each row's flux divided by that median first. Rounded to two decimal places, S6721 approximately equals 2.33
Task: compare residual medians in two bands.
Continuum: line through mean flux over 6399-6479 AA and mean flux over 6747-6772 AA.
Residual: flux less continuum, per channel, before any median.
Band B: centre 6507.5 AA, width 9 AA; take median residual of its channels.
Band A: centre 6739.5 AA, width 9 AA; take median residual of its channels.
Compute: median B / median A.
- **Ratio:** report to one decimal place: 1.1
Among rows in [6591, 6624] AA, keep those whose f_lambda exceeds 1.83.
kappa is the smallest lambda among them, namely 6604.19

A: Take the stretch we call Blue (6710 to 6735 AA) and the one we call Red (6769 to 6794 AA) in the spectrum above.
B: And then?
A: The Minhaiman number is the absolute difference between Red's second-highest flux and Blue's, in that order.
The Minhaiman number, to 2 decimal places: 0.92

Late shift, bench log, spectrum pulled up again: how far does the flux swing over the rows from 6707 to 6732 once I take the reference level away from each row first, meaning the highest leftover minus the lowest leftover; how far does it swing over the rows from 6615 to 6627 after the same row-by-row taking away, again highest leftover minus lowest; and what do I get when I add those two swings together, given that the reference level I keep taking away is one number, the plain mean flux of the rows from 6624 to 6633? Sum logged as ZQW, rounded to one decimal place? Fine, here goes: 1.5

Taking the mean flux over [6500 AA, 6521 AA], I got 1.82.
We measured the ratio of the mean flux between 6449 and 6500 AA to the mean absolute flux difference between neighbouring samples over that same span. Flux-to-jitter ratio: 18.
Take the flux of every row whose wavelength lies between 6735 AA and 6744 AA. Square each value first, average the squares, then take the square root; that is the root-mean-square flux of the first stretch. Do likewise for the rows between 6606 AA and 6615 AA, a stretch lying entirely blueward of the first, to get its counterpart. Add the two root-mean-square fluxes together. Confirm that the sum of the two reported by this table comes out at 3.57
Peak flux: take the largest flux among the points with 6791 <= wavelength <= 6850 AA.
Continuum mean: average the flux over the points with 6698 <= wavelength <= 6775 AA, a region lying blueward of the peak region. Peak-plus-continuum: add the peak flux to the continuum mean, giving 3.9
